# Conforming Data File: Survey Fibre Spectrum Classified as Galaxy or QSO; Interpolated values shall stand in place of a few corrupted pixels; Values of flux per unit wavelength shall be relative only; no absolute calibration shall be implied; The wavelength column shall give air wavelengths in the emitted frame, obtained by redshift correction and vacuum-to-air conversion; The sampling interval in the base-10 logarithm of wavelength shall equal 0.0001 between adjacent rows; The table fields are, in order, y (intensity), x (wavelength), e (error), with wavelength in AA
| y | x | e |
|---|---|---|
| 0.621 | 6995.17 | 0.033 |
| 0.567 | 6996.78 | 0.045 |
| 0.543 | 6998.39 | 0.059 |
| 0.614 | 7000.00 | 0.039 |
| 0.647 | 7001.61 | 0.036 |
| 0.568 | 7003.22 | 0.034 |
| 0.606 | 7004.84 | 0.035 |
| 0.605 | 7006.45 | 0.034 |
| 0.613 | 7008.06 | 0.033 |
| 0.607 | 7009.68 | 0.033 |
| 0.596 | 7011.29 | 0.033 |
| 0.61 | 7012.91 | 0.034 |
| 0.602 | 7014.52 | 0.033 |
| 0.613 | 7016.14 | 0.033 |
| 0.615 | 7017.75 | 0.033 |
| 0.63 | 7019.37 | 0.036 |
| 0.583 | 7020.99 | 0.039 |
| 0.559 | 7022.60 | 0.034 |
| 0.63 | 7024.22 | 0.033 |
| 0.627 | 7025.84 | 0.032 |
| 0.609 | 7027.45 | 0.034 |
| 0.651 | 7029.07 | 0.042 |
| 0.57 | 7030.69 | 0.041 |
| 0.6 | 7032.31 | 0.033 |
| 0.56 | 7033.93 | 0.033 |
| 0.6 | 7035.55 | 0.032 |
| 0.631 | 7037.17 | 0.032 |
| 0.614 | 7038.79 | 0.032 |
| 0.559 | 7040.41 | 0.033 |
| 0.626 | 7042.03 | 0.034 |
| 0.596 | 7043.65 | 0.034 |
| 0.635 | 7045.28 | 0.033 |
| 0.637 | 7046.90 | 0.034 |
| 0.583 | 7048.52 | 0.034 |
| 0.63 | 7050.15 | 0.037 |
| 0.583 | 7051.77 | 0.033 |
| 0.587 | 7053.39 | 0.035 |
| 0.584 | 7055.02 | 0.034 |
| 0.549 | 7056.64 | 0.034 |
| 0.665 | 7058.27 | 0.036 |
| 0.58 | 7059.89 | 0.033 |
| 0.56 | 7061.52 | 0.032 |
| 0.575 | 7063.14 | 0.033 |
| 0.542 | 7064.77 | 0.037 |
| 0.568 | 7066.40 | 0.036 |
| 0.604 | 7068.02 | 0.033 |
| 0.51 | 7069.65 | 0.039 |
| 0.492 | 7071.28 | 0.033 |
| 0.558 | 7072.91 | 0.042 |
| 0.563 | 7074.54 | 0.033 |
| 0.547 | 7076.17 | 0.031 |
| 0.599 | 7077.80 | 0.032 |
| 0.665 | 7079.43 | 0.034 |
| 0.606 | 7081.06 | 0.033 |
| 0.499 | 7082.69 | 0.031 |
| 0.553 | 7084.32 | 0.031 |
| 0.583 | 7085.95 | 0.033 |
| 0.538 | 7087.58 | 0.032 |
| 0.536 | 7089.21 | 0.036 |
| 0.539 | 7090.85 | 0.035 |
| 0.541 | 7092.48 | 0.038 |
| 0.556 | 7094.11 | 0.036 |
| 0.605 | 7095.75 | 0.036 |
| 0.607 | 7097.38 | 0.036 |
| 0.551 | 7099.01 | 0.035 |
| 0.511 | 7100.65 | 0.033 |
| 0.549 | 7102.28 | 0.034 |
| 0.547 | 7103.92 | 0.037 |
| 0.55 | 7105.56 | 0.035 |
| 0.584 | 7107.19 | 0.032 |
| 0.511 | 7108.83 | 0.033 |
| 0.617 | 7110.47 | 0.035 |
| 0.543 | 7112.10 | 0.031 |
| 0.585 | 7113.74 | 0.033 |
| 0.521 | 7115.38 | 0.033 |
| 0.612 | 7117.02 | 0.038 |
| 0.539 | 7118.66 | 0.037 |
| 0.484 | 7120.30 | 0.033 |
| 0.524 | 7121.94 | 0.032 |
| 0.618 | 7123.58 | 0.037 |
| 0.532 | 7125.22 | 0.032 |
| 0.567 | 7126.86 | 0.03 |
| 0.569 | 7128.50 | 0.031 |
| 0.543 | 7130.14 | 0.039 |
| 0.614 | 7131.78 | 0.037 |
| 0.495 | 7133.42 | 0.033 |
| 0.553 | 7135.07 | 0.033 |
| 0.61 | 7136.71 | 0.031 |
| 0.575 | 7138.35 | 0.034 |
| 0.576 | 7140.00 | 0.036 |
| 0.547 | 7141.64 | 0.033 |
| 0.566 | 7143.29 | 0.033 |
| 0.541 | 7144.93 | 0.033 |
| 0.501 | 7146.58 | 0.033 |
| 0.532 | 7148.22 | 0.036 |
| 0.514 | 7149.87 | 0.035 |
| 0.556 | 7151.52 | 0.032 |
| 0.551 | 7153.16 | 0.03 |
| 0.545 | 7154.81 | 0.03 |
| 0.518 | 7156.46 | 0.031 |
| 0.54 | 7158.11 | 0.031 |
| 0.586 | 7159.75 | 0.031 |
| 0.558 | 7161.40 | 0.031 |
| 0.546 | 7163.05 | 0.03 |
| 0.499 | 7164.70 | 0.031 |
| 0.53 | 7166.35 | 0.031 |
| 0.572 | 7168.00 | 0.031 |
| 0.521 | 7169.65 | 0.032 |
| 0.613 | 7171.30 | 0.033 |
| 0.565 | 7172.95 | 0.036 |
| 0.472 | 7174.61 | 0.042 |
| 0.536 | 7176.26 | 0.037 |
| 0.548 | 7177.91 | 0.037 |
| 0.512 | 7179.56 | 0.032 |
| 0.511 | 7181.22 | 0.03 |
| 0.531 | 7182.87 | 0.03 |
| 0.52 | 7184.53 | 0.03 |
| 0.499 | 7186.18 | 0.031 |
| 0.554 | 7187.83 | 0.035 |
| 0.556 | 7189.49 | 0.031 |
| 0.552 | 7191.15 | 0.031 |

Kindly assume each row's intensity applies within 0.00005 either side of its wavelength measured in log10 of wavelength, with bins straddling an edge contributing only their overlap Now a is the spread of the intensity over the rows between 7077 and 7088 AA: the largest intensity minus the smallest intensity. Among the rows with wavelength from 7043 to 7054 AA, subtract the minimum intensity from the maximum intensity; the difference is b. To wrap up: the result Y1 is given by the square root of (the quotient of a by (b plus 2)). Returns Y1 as 0.28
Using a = 0.166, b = 0.05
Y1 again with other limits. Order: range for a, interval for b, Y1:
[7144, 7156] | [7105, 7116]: 0.16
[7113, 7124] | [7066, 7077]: 0.25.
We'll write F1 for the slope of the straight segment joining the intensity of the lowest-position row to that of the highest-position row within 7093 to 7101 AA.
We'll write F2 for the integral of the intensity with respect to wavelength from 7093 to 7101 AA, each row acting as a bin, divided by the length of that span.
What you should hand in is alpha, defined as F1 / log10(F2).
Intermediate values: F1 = -0.0069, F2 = 0.568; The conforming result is 0.03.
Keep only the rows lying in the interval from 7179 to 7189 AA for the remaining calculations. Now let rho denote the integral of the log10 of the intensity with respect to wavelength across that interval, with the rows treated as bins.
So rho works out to -2.8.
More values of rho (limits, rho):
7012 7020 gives -1.7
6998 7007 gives -2.0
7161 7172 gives -2.9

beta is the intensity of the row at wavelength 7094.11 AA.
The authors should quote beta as 0.556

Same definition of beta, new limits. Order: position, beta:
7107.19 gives 0.584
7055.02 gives 0.584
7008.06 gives 0.613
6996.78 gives 0.567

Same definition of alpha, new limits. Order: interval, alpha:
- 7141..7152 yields 0.00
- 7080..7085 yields 0.06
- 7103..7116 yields 0.01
